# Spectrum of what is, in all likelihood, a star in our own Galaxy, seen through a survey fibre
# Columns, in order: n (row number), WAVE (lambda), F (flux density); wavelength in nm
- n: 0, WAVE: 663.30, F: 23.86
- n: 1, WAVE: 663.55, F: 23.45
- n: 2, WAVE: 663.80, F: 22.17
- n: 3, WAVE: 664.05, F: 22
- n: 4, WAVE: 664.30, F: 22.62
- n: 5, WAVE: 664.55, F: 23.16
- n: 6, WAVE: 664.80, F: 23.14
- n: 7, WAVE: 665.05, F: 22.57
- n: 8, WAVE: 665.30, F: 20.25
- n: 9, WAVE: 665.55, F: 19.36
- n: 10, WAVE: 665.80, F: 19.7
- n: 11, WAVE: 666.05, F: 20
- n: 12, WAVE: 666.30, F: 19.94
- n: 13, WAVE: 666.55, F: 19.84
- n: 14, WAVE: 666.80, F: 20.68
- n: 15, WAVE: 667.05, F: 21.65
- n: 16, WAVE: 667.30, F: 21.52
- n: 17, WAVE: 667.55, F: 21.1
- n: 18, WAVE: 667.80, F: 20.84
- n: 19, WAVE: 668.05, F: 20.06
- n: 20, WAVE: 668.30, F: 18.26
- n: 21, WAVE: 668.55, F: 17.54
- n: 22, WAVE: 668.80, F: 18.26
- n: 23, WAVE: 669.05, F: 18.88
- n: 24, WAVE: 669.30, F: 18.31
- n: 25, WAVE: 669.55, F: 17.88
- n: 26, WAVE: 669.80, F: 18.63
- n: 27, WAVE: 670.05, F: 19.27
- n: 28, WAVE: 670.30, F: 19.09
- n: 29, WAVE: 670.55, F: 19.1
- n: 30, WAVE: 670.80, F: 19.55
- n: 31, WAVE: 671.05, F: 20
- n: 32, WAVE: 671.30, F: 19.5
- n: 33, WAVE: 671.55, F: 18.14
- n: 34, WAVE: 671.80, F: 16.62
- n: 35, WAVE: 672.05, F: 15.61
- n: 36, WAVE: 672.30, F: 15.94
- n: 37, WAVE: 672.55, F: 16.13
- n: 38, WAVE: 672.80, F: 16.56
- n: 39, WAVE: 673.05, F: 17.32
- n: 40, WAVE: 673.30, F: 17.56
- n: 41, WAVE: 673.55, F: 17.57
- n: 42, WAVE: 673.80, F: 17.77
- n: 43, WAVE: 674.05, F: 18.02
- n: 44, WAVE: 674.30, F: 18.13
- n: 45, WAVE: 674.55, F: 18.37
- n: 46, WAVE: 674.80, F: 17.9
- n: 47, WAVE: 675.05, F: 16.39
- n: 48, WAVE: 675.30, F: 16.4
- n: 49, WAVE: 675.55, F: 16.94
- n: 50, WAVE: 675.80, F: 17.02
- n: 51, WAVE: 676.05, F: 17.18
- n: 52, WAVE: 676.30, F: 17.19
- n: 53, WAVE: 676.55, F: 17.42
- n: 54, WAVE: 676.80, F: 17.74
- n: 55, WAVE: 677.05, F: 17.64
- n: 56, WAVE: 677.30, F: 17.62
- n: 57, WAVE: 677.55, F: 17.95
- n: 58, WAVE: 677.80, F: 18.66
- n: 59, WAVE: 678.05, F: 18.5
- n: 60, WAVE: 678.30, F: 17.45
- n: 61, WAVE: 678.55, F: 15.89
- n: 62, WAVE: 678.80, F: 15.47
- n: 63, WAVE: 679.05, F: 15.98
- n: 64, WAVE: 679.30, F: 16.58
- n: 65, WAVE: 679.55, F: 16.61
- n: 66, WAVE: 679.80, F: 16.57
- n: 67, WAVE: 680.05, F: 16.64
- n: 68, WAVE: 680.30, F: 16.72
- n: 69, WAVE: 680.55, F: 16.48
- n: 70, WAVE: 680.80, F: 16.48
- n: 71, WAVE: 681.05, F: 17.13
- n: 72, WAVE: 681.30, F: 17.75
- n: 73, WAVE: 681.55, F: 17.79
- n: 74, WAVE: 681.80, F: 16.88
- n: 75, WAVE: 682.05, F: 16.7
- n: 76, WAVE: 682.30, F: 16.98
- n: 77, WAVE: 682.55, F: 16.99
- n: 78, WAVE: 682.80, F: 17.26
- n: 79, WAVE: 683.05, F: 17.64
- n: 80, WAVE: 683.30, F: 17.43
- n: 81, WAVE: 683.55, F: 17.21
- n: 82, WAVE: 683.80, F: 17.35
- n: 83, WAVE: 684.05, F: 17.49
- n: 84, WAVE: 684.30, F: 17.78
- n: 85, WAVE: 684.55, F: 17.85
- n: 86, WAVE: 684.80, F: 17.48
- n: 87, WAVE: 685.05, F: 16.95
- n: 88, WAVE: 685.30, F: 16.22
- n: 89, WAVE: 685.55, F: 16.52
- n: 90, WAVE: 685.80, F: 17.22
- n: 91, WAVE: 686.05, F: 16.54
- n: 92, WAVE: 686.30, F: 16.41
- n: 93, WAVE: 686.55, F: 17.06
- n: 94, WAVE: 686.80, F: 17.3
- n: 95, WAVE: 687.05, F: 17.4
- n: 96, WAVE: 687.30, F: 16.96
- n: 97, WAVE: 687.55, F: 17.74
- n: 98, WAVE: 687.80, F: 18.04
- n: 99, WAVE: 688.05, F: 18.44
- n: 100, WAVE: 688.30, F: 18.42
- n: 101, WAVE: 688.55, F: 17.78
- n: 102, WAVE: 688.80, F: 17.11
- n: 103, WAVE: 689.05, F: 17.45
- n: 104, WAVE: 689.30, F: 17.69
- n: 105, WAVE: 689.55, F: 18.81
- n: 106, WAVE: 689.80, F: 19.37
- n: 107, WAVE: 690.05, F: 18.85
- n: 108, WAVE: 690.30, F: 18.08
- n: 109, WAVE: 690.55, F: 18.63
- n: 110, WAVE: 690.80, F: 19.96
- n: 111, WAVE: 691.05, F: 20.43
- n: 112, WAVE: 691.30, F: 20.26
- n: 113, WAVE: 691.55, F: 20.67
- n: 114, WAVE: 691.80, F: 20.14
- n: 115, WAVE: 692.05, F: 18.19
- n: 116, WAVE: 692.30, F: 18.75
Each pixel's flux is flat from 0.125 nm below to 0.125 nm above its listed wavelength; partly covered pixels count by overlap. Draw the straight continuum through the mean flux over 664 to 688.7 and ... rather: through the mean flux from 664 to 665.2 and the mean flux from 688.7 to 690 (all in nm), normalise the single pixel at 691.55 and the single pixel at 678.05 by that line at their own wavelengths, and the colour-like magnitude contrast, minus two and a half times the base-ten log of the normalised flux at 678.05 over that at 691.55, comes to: 0.26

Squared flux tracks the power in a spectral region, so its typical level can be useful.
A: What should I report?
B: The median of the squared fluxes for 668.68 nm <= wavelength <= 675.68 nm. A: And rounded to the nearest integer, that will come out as 323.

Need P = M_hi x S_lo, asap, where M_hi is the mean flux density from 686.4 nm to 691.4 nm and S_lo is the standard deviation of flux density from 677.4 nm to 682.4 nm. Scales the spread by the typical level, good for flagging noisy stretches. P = 15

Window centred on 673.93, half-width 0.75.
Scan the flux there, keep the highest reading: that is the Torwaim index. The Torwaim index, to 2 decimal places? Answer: 18.37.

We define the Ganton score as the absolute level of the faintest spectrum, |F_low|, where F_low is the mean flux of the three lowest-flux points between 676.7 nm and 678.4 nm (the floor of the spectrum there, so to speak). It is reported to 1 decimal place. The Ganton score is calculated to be 17.6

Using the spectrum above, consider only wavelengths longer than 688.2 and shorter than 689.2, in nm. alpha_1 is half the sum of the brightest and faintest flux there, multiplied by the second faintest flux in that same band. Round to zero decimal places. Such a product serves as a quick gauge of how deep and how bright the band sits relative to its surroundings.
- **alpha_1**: 310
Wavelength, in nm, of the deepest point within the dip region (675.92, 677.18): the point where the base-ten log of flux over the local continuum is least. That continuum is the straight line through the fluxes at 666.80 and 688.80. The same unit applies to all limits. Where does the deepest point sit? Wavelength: 676.05 nm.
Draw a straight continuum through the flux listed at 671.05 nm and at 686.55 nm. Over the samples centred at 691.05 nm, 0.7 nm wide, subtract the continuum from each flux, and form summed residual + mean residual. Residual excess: 16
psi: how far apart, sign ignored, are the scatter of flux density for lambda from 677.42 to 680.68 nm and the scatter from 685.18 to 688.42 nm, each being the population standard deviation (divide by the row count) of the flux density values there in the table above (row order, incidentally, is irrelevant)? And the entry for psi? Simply 0.23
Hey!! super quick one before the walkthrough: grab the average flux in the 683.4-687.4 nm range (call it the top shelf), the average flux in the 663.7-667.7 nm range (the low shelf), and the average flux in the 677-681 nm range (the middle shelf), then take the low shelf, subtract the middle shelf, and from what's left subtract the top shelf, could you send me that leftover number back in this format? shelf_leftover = -12.8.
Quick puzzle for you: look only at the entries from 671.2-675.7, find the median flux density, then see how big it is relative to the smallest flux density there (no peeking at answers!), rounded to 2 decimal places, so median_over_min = 1.12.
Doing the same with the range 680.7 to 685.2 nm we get 1.05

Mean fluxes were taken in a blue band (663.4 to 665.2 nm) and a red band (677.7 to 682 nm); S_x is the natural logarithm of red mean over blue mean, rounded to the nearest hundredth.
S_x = -0.30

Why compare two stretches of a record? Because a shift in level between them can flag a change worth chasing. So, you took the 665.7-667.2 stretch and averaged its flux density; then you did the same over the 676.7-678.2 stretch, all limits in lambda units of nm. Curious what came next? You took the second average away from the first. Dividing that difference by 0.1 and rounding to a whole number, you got 23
